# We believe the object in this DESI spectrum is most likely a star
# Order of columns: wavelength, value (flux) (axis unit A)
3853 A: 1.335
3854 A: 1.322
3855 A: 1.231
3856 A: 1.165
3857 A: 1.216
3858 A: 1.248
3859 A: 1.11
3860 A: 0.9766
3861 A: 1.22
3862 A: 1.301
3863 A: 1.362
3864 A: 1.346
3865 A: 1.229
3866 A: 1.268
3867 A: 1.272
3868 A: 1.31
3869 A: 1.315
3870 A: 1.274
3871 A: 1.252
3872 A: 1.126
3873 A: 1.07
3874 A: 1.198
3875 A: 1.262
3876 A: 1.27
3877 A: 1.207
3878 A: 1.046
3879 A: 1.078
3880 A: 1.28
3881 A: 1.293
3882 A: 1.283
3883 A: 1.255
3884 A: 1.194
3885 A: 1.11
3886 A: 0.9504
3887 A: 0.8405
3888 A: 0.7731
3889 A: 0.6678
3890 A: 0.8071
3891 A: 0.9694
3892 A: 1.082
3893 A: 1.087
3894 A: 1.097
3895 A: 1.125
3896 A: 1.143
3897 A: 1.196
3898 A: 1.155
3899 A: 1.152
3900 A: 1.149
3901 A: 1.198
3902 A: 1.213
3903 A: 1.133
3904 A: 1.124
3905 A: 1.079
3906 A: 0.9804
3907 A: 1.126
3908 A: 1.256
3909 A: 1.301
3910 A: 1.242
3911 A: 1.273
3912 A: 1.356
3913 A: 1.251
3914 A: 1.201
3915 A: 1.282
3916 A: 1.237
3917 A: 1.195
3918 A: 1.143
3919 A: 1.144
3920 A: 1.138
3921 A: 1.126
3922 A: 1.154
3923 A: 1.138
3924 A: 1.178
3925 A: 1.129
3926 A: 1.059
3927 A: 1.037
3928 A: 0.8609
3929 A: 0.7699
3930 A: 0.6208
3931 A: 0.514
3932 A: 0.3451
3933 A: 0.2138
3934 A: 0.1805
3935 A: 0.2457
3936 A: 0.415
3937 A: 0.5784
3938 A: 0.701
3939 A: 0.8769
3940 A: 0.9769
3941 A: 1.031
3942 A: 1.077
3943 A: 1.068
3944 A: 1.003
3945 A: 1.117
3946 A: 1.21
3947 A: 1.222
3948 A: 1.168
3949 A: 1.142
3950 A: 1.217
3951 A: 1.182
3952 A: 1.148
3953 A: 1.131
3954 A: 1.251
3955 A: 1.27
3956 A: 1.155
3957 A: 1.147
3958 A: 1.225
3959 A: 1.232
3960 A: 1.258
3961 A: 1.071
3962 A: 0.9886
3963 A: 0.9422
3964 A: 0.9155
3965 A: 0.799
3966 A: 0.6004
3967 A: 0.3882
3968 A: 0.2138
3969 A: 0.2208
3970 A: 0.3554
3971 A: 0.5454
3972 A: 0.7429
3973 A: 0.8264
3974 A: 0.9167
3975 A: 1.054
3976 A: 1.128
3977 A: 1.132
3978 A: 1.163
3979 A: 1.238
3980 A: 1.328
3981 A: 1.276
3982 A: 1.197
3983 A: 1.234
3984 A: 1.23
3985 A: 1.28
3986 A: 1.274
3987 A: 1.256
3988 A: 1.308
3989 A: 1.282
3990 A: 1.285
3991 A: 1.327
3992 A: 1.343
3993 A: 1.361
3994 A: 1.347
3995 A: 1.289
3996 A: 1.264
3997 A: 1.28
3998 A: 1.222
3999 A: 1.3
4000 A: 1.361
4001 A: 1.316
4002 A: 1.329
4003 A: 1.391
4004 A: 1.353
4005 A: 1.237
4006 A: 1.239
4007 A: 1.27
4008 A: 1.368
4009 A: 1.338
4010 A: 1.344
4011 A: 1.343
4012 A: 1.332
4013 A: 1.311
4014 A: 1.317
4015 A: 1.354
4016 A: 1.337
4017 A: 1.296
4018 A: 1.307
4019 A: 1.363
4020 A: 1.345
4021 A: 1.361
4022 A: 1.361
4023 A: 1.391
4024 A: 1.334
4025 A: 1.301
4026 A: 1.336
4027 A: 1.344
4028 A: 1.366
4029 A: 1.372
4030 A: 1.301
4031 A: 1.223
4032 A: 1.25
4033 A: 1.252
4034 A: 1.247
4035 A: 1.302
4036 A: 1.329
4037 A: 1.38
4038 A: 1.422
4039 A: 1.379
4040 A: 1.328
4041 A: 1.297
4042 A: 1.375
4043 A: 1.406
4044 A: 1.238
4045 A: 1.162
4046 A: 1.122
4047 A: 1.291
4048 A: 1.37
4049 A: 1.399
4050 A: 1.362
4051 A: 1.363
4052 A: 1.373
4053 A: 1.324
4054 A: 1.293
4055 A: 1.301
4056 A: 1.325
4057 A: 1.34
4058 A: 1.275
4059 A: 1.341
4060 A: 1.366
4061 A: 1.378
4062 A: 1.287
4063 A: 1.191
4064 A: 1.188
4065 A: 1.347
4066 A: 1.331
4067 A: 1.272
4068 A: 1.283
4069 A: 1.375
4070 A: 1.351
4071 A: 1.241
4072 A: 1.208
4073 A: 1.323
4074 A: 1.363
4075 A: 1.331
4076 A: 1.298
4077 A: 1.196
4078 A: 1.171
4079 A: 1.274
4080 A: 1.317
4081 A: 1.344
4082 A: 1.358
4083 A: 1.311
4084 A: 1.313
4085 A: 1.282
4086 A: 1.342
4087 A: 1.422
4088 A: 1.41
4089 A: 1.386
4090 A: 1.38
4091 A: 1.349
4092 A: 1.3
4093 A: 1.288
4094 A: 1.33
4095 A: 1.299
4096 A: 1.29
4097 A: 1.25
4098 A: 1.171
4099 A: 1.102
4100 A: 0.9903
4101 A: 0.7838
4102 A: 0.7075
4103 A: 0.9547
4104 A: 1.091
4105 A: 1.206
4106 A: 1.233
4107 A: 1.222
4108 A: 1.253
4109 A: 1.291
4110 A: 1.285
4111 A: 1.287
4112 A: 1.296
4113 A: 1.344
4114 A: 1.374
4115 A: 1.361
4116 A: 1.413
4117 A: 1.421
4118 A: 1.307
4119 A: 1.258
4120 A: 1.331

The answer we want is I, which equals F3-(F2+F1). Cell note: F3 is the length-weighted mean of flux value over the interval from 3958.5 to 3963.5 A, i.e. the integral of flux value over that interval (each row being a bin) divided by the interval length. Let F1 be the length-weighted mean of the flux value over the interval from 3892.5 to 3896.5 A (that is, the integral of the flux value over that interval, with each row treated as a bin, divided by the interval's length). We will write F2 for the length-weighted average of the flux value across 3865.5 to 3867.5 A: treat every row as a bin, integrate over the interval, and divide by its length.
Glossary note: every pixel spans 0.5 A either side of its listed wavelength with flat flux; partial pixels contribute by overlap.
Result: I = -1.28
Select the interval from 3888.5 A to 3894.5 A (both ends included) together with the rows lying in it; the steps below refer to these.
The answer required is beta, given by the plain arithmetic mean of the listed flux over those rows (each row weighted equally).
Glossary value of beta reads 0.95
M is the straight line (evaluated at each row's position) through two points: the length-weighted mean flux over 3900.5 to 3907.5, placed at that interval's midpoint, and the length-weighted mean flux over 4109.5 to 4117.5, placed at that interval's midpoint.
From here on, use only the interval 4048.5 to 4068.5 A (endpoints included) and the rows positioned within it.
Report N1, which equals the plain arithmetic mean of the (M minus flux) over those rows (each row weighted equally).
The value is -0.03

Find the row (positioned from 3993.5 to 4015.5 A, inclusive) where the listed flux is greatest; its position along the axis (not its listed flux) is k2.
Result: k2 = 4003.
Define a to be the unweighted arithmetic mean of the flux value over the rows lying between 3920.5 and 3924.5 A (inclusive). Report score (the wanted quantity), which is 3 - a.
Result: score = 1.9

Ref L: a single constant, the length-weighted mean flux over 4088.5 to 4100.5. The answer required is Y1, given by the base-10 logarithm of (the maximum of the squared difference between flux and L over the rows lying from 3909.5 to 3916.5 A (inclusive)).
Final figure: -2.0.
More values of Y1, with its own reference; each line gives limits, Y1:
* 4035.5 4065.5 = -1.6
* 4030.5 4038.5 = -1.6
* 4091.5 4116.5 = -0.5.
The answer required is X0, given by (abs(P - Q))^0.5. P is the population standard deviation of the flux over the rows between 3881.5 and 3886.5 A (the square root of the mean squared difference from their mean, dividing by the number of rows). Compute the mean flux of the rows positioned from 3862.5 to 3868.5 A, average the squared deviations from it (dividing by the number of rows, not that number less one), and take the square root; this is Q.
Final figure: 0.27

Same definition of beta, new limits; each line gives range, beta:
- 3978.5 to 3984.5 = 1.25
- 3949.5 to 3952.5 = 1.18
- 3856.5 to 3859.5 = 1.19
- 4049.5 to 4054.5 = 1.34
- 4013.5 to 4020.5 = 1.33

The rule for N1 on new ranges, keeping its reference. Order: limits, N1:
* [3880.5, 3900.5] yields 0.04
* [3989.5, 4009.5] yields -0.09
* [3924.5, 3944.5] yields 0.42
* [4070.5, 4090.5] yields 0.00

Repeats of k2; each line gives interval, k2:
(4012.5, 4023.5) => 4023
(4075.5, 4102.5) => 4087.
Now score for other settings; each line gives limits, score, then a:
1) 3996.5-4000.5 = 1.7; 1.3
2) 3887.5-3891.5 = 2.2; 0.8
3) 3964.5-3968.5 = 2.5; 0.5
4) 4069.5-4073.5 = 1.7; 1.3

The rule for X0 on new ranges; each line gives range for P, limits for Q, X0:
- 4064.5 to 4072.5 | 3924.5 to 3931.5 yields 0.40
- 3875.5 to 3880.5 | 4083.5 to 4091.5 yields 0.23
